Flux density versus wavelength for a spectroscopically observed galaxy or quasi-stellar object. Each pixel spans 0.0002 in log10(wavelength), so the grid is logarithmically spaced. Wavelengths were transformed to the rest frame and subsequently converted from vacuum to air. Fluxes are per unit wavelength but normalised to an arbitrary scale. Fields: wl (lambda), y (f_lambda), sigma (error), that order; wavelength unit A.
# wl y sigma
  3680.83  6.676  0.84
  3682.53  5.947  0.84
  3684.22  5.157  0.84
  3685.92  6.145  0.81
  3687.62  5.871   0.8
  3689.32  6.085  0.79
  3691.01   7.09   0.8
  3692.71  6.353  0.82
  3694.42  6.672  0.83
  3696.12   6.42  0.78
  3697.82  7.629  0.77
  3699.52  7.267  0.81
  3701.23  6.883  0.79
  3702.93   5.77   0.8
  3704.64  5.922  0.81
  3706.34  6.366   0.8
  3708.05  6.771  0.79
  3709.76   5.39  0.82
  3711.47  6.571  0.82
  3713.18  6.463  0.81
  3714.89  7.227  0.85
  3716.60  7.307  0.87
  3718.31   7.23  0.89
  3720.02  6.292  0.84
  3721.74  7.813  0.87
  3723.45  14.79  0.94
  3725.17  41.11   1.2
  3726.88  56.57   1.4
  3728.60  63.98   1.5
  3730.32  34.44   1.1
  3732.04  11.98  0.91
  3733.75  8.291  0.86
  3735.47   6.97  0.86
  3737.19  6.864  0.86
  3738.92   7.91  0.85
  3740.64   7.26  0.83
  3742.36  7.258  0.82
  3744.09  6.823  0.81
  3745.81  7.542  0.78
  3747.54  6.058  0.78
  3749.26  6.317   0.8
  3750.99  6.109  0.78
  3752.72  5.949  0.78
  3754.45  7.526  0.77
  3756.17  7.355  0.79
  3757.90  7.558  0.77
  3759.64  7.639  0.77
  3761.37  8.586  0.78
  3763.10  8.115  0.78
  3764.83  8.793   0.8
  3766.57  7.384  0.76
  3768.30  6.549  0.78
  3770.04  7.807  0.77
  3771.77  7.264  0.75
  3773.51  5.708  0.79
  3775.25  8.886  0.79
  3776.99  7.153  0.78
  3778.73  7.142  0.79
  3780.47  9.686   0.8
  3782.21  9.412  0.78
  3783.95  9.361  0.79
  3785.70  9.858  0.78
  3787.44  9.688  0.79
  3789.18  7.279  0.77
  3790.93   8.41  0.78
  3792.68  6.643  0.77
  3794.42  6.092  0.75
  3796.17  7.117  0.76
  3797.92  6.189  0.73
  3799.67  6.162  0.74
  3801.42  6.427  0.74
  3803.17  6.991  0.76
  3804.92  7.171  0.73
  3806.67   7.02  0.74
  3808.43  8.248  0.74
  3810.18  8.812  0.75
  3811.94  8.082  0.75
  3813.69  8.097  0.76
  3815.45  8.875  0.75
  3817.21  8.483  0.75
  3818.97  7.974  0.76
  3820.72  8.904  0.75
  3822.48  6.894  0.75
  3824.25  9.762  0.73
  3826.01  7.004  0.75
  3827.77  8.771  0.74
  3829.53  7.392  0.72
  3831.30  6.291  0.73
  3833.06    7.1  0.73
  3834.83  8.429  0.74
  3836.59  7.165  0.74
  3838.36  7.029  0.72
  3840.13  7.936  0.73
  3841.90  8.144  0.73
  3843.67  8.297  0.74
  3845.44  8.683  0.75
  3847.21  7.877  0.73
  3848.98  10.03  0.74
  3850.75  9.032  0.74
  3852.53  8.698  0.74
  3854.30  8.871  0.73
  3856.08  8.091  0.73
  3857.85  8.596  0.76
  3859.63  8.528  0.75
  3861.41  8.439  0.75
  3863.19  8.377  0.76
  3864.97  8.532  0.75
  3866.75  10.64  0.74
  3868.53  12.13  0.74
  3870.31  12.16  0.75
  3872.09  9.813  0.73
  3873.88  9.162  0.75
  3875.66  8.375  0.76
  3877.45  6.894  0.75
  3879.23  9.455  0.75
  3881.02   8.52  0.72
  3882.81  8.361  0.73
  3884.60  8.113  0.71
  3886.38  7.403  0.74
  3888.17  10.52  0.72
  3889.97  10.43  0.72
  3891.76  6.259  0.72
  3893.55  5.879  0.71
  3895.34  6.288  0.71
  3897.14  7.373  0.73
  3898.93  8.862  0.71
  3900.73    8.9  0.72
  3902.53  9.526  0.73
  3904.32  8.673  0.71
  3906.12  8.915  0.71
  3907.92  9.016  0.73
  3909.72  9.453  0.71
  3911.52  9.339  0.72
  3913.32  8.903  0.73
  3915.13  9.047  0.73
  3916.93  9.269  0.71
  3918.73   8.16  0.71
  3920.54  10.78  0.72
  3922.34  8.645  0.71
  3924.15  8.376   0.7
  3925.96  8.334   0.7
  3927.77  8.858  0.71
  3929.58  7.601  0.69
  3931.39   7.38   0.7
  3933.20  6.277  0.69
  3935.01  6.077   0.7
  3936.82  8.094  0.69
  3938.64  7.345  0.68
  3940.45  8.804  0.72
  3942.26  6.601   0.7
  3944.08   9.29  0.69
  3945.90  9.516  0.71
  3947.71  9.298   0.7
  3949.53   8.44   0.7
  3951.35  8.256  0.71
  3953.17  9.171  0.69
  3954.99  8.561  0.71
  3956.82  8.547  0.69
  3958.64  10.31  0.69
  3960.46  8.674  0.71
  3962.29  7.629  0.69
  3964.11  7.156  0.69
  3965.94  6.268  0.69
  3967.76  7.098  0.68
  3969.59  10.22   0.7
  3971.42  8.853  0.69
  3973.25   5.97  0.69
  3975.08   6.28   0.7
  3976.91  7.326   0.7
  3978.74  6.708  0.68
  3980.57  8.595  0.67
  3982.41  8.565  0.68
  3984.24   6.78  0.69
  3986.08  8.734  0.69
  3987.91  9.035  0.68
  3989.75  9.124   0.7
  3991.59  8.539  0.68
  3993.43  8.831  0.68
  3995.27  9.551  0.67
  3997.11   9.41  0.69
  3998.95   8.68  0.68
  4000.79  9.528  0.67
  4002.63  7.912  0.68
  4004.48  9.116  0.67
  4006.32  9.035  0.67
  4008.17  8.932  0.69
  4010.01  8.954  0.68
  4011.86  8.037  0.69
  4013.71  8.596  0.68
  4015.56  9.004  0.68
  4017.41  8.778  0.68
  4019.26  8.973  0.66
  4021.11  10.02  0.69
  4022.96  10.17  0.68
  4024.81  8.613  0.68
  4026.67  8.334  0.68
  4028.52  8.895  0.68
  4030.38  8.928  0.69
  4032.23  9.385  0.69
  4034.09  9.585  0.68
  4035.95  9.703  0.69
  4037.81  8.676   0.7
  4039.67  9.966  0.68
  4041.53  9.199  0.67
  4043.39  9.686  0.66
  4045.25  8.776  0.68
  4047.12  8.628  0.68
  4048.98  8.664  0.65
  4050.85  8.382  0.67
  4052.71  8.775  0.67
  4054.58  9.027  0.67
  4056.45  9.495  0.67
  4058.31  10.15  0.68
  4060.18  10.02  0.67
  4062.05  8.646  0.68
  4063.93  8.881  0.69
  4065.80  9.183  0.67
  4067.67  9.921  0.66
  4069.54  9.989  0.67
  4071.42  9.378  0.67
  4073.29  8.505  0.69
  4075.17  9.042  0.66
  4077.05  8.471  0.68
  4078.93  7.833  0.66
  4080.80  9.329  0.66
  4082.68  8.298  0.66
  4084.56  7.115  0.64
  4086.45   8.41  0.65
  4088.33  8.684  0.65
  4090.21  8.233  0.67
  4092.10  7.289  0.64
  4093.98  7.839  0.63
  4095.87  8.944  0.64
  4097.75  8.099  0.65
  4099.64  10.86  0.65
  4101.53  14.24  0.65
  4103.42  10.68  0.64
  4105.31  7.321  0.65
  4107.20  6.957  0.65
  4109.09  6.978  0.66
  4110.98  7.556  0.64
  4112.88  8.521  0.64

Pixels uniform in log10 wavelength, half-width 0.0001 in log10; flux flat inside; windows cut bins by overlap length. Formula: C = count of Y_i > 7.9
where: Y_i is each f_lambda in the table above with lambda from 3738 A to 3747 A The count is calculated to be 1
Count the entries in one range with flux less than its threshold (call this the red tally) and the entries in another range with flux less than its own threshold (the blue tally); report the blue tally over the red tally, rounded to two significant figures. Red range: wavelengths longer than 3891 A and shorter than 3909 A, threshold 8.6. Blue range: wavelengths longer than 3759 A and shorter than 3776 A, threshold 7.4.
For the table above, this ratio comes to 1.0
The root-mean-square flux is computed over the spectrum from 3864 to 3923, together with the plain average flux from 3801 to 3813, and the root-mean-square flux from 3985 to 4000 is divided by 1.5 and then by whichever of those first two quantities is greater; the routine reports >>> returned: 0.66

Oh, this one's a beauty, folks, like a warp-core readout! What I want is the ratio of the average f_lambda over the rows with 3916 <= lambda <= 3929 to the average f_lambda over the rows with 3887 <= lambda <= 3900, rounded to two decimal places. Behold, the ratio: 1.12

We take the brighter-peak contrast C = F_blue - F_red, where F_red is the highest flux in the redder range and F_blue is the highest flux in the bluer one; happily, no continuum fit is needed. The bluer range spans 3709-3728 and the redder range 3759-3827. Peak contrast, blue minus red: 47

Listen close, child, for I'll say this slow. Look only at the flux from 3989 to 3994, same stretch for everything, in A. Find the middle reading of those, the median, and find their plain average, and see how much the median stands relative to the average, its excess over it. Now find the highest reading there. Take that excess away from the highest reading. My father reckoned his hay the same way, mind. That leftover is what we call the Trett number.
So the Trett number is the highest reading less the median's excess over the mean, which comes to 9.1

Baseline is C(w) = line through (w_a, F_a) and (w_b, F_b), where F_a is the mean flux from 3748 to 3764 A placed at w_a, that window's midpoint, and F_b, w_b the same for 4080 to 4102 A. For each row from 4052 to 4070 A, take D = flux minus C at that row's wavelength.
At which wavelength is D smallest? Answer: 4062.05 A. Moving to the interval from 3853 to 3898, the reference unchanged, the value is 3893.55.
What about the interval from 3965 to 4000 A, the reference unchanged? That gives 3973.25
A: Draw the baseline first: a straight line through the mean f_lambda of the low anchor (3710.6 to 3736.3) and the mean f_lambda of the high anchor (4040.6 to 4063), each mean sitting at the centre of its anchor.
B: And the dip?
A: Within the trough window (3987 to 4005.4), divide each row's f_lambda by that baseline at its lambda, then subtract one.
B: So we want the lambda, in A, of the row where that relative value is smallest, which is 4002.63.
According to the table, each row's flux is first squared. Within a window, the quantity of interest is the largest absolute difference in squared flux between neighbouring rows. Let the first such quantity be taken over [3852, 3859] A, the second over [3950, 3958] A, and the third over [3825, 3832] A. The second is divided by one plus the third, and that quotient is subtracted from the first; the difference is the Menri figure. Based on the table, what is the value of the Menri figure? 12.7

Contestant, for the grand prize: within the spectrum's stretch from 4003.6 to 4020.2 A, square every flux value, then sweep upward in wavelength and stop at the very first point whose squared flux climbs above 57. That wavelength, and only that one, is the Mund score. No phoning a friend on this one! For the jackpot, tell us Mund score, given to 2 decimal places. 4004.48 A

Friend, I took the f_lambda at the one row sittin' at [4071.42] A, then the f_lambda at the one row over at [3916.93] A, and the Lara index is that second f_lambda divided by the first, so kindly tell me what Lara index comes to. 0.99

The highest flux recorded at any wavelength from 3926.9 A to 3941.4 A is 8.858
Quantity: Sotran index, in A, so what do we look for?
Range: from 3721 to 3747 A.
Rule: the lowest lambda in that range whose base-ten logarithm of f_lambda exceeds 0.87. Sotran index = 3721.74 A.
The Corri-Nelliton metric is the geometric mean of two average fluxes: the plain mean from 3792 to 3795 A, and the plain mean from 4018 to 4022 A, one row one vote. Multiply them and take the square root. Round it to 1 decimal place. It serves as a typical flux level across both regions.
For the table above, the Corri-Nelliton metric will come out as 7.8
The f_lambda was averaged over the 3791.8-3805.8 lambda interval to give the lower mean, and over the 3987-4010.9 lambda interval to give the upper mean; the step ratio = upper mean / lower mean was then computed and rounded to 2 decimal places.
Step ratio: 1.36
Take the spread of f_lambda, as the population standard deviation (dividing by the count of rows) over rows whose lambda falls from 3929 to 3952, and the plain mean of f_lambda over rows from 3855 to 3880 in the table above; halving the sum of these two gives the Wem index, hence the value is 5.2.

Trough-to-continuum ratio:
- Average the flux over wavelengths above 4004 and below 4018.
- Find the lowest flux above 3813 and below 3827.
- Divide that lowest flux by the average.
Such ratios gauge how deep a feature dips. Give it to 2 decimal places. 0.78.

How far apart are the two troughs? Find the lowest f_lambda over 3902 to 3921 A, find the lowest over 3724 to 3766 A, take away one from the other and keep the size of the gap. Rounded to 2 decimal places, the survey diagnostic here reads 2.21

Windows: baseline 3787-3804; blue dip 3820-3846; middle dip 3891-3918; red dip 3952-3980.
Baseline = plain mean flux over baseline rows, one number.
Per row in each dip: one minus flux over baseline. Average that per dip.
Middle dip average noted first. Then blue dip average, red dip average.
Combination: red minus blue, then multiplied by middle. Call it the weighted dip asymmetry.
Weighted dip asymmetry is 0.00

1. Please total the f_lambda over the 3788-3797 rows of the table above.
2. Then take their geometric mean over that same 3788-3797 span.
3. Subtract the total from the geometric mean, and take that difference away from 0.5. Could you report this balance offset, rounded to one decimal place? 29.0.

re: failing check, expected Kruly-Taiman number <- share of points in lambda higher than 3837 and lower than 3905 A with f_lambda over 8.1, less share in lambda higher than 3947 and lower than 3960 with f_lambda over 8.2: -0.3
